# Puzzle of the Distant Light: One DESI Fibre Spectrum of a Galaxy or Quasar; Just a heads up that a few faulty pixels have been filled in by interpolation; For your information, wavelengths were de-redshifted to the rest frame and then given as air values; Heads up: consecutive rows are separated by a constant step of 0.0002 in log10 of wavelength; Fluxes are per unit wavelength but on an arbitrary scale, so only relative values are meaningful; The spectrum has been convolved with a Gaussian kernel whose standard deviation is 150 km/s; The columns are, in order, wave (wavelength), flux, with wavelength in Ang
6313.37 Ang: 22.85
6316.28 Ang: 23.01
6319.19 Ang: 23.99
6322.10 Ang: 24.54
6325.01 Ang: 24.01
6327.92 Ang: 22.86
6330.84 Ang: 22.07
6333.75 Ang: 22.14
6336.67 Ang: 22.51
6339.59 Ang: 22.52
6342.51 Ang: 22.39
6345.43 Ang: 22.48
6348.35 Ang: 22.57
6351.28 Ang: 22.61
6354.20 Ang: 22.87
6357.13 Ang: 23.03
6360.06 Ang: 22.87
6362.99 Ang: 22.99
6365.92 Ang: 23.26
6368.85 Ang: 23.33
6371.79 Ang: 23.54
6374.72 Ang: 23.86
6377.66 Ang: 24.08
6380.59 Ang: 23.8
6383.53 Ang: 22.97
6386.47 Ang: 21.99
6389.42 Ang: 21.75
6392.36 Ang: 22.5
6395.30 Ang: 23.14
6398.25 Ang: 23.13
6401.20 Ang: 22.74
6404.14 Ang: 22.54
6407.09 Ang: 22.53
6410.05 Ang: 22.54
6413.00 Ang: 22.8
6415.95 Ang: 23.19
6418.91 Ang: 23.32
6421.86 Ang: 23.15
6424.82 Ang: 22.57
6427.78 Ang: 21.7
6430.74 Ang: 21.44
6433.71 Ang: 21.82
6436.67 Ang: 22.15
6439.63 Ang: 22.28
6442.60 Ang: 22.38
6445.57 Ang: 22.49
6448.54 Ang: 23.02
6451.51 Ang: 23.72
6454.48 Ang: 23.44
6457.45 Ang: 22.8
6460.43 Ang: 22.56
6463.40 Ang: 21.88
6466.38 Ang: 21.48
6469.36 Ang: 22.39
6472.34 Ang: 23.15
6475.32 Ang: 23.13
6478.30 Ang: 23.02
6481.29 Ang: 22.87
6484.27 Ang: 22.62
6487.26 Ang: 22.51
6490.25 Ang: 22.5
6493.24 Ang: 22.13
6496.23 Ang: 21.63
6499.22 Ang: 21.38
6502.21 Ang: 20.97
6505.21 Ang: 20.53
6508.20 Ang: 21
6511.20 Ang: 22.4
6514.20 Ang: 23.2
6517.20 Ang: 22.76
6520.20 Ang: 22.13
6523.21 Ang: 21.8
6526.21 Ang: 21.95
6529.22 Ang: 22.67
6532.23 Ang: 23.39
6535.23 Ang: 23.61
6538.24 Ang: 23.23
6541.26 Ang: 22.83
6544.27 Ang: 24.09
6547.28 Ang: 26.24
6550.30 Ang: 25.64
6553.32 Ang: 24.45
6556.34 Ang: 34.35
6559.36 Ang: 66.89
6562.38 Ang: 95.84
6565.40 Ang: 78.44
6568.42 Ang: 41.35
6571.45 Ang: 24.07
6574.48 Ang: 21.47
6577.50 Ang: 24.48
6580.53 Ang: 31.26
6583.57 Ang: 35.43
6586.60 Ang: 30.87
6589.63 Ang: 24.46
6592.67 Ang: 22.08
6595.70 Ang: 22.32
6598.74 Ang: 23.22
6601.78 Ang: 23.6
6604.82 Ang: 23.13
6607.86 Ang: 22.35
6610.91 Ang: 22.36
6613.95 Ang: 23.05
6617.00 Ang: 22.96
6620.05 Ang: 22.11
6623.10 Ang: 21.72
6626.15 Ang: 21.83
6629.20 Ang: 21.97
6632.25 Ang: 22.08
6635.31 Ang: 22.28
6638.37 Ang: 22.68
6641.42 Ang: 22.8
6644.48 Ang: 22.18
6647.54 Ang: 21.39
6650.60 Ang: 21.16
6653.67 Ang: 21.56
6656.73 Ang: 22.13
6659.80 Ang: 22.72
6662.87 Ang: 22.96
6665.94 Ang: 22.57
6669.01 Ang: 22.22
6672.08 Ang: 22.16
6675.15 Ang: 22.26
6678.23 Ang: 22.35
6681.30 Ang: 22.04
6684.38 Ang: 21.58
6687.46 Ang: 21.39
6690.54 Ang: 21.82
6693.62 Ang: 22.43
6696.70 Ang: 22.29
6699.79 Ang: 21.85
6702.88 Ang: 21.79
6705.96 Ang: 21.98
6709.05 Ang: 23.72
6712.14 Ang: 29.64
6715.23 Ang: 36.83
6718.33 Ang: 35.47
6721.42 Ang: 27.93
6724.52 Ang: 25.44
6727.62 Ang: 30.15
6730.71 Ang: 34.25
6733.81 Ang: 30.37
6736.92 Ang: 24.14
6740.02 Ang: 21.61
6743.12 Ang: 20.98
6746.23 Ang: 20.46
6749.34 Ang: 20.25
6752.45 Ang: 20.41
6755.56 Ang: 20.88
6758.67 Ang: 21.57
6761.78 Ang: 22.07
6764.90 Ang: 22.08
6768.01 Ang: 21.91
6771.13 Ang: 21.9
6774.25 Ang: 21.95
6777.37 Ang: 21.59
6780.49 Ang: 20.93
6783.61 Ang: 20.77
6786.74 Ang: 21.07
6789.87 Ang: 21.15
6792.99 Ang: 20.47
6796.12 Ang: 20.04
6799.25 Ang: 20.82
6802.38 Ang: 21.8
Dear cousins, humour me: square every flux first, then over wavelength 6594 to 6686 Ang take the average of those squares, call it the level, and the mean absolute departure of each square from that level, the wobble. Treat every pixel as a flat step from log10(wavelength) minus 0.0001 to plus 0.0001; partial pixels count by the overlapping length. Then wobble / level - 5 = -4.96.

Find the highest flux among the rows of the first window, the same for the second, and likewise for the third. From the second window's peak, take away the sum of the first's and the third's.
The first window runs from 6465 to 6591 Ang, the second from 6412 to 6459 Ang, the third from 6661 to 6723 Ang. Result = -109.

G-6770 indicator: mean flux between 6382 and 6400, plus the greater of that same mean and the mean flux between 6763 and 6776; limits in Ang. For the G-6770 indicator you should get 45.2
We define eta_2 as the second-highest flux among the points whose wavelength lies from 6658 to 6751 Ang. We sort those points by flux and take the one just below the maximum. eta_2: 35.47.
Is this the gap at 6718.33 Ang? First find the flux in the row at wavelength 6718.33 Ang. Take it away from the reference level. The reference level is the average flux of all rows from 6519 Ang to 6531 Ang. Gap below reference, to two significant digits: -13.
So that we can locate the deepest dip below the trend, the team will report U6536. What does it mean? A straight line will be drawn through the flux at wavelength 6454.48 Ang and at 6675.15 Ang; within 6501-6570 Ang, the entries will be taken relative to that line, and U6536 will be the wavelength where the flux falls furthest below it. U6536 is 6505.21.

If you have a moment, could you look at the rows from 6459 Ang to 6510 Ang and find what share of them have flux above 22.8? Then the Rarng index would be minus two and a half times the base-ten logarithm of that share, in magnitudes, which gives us 1.6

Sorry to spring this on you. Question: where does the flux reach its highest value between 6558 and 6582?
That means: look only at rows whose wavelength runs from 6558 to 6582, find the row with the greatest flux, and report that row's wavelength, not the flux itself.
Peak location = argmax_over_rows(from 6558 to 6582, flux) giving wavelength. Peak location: 6562.38 Ang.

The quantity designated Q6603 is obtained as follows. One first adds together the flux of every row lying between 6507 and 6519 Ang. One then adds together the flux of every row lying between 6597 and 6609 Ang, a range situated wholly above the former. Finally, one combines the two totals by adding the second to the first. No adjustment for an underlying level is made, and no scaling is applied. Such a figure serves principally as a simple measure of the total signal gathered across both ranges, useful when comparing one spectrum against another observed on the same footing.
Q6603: 182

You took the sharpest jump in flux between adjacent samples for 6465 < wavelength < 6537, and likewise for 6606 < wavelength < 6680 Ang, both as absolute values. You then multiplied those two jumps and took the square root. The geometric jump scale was 1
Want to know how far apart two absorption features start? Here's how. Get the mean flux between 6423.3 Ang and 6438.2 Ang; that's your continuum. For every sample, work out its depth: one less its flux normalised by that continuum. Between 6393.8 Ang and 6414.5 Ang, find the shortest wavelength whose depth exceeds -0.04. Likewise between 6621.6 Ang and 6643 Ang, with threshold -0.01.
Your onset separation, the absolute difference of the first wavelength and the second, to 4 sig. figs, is 221.9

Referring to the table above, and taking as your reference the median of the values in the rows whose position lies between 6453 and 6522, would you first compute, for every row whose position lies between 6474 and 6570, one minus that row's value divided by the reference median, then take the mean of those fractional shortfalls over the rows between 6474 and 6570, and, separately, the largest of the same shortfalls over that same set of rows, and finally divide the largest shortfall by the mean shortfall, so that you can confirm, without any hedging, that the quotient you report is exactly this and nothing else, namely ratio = -0.3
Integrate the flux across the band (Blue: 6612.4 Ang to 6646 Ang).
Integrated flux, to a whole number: 750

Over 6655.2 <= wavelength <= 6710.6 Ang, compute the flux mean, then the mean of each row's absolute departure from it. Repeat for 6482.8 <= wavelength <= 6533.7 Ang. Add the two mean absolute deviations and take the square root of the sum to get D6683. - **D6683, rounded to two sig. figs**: 1.0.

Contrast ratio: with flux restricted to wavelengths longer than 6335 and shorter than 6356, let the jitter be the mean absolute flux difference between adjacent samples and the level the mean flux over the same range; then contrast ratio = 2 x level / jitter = 437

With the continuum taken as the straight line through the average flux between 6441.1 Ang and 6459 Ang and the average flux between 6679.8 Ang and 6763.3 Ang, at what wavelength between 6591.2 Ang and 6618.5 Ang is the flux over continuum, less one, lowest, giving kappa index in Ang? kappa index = 6592.67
